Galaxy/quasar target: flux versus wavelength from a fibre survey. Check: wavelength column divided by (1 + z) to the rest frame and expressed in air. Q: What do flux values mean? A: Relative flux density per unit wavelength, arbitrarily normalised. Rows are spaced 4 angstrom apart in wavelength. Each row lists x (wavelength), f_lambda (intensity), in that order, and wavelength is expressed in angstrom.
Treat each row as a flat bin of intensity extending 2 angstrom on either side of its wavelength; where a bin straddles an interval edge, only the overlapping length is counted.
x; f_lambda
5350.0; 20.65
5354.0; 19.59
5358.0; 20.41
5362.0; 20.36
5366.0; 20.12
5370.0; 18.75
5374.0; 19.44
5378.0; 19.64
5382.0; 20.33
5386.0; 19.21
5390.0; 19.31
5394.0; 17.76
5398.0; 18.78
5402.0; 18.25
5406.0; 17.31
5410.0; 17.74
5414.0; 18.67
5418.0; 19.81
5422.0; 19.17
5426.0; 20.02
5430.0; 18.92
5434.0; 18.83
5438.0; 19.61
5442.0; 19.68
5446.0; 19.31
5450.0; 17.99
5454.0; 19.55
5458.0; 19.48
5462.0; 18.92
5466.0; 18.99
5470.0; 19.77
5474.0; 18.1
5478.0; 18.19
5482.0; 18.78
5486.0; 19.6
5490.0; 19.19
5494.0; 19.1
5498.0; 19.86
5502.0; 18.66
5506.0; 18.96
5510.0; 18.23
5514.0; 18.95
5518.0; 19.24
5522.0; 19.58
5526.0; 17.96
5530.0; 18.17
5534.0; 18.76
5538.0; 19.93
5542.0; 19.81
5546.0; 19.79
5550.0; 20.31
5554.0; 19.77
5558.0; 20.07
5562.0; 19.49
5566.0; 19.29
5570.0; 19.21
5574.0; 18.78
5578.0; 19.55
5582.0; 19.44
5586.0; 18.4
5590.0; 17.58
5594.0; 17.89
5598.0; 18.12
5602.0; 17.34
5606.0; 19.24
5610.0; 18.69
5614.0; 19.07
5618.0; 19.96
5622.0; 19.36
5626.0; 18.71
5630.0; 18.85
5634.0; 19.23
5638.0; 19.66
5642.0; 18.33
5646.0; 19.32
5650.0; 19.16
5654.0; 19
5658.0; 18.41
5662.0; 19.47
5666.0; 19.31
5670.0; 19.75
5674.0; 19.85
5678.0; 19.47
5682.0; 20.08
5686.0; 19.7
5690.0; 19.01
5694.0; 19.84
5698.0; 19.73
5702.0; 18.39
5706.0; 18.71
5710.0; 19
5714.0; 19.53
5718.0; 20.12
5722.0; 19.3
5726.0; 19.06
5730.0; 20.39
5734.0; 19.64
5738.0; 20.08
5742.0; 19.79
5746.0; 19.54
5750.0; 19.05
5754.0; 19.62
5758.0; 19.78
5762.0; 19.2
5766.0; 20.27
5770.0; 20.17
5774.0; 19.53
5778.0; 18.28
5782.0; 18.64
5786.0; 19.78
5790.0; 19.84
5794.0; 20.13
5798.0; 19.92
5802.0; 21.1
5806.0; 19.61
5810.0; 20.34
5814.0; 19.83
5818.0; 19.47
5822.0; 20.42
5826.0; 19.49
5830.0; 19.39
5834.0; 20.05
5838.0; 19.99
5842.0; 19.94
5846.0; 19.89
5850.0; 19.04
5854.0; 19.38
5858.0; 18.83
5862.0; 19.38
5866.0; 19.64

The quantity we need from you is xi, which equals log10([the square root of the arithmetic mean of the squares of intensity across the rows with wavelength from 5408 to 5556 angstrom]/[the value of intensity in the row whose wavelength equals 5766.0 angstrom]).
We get -0.025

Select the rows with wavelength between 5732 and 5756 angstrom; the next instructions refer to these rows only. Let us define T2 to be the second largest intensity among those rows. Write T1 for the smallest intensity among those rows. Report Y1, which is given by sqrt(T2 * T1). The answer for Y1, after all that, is 19.42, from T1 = 19.05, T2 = 19.79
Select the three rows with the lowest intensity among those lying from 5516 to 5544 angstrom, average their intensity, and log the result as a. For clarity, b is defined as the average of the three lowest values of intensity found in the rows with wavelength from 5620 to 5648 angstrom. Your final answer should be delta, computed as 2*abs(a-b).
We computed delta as 0.7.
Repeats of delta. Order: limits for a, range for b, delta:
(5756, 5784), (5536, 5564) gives 2.0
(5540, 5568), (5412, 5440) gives 1.4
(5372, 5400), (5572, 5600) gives 1.4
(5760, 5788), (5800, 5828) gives 1.6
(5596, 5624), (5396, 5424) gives 0.6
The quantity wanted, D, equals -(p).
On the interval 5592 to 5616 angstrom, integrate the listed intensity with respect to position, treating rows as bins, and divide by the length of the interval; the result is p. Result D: -18.4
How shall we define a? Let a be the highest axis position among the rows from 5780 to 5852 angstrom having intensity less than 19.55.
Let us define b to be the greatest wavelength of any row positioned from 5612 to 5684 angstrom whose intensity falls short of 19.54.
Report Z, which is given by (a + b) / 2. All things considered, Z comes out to 5764 angstrom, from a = 5850.0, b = 5678.0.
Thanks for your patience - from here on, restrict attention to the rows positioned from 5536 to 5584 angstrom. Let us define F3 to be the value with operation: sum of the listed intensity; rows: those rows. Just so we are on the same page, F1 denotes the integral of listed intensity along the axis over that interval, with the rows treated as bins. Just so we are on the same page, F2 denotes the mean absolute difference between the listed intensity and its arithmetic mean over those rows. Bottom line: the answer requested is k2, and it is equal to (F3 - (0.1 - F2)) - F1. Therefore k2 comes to -706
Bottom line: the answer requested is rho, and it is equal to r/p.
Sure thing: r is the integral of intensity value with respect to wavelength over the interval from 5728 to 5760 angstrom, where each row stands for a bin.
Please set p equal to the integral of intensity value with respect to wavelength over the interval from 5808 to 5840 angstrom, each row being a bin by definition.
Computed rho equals 0.99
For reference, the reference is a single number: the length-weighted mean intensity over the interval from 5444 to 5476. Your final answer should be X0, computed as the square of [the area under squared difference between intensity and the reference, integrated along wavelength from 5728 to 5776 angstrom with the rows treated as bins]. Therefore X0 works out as 1149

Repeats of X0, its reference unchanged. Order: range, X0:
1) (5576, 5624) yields 1279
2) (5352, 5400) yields 1428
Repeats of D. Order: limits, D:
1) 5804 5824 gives -19.9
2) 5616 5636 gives -19.2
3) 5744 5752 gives -19.3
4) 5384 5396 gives -18.8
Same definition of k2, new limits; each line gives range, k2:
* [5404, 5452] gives -681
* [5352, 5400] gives -701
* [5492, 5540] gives -682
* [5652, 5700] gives -701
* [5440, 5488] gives -685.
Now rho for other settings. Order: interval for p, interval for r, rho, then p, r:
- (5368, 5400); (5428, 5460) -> 1.00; 613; 613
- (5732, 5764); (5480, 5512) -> 0.97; 627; 610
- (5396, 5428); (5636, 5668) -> 1.02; 599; 611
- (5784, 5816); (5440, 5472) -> 0.96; 642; 615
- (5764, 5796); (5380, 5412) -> 0.95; 627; 595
